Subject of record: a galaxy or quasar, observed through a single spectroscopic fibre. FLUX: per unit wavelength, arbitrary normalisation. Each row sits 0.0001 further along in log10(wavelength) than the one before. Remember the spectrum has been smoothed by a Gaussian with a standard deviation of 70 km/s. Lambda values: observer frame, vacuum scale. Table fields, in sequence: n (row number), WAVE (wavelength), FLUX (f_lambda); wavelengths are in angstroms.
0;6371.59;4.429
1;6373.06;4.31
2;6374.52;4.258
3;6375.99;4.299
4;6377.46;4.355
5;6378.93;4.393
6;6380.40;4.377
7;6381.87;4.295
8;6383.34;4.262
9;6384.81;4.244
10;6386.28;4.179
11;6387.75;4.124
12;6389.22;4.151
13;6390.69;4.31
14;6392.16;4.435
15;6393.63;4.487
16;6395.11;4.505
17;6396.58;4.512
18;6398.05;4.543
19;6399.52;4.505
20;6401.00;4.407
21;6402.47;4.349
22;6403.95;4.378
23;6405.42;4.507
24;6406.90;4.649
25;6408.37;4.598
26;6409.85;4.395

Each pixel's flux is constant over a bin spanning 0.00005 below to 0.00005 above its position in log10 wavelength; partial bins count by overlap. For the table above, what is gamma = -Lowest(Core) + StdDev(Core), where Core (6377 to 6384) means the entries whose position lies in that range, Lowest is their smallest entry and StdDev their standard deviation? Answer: -4.21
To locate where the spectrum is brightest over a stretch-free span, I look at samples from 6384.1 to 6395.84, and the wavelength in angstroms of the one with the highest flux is 6395.11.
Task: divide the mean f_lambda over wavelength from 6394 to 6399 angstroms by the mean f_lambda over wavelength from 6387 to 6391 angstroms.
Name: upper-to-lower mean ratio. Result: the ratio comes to 1.08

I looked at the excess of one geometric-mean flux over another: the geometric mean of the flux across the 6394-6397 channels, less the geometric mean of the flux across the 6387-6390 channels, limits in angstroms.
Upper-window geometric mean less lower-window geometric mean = 0.37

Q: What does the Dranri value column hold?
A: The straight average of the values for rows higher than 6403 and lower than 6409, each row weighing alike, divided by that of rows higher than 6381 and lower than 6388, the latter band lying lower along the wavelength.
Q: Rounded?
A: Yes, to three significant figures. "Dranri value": 1.07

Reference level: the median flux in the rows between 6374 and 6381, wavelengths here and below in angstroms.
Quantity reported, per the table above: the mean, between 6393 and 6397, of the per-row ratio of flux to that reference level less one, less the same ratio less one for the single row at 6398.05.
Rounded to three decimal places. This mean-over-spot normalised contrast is -0.010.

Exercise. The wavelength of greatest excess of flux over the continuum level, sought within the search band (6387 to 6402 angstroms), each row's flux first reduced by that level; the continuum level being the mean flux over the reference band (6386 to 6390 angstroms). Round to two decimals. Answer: 6398.05 angstroms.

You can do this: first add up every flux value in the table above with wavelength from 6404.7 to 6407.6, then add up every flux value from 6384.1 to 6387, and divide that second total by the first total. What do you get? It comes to 0.92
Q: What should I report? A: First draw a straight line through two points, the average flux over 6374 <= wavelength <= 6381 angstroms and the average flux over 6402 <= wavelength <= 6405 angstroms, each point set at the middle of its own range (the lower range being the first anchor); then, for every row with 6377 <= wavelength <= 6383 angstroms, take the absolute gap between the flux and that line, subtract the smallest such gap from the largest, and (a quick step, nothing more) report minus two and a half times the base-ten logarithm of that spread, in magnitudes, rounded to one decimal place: 3.6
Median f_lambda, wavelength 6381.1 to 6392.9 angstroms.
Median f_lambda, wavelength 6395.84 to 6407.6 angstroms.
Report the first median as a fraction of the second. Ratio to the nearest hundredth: 0.94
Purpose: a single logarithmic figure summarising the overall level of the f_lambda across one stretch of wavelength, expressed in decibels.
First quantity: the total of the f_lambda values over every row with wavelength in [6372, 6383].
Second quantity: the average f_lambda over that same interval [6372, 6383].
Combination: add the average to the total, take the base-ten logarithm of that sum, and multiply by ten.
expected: 15.4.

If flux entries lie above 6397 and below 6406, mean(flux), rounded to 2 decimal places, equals 4.45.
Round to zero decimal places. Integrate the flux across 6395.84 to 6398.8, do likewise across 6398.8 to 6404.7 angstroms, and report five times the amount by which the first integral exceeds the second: -63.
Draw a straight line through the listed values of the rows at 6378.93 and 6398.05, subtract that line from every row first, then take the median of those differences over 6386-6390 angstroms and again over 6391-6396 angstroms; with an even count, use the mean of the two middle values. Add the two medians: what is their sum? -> -0.34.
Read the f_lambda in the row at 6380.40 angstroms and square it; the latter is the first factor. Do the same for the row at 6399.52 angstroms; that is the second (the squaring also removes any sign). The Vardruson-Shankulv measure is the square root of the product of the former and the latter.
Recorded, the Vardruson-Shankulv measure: 19.7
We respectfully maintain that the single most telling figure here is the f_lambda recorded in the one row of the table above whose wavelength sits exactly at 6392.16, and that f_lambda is 4.435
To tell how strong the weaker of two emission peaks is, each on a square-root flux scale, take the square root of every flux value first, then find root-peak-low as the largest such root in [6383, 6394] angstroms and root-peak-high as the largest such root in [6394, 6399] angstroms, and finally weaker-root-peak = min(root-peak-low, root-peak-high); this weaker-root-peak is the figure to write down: 2.12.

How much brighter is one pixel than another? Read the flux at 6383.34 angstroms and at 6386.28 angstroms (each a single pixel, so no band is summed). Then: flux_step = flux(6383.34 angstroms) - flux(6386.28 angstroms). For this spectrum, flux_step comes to 0.08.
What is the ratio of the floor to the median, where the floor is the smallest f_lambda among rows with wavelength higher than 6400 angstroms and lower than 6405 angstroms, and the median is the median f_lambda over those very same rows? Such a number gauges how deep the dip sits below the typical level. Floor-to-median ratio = 0.993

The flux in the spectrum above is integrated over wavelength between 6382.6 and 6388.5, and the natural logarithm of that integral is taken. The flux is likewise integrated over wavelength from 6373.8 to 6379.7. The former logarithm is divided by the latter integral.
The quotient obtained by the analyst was 0.126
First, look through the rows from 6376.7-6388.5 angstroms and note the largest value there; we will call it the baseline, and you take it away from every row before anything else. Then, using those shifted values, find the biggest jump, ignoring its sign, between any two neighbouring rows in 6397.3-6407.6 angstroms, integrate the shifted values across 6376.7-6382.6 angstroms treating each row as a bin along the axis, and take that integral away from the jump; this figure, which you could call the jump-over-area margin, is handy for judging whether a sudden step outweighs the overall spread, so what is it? 0.4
